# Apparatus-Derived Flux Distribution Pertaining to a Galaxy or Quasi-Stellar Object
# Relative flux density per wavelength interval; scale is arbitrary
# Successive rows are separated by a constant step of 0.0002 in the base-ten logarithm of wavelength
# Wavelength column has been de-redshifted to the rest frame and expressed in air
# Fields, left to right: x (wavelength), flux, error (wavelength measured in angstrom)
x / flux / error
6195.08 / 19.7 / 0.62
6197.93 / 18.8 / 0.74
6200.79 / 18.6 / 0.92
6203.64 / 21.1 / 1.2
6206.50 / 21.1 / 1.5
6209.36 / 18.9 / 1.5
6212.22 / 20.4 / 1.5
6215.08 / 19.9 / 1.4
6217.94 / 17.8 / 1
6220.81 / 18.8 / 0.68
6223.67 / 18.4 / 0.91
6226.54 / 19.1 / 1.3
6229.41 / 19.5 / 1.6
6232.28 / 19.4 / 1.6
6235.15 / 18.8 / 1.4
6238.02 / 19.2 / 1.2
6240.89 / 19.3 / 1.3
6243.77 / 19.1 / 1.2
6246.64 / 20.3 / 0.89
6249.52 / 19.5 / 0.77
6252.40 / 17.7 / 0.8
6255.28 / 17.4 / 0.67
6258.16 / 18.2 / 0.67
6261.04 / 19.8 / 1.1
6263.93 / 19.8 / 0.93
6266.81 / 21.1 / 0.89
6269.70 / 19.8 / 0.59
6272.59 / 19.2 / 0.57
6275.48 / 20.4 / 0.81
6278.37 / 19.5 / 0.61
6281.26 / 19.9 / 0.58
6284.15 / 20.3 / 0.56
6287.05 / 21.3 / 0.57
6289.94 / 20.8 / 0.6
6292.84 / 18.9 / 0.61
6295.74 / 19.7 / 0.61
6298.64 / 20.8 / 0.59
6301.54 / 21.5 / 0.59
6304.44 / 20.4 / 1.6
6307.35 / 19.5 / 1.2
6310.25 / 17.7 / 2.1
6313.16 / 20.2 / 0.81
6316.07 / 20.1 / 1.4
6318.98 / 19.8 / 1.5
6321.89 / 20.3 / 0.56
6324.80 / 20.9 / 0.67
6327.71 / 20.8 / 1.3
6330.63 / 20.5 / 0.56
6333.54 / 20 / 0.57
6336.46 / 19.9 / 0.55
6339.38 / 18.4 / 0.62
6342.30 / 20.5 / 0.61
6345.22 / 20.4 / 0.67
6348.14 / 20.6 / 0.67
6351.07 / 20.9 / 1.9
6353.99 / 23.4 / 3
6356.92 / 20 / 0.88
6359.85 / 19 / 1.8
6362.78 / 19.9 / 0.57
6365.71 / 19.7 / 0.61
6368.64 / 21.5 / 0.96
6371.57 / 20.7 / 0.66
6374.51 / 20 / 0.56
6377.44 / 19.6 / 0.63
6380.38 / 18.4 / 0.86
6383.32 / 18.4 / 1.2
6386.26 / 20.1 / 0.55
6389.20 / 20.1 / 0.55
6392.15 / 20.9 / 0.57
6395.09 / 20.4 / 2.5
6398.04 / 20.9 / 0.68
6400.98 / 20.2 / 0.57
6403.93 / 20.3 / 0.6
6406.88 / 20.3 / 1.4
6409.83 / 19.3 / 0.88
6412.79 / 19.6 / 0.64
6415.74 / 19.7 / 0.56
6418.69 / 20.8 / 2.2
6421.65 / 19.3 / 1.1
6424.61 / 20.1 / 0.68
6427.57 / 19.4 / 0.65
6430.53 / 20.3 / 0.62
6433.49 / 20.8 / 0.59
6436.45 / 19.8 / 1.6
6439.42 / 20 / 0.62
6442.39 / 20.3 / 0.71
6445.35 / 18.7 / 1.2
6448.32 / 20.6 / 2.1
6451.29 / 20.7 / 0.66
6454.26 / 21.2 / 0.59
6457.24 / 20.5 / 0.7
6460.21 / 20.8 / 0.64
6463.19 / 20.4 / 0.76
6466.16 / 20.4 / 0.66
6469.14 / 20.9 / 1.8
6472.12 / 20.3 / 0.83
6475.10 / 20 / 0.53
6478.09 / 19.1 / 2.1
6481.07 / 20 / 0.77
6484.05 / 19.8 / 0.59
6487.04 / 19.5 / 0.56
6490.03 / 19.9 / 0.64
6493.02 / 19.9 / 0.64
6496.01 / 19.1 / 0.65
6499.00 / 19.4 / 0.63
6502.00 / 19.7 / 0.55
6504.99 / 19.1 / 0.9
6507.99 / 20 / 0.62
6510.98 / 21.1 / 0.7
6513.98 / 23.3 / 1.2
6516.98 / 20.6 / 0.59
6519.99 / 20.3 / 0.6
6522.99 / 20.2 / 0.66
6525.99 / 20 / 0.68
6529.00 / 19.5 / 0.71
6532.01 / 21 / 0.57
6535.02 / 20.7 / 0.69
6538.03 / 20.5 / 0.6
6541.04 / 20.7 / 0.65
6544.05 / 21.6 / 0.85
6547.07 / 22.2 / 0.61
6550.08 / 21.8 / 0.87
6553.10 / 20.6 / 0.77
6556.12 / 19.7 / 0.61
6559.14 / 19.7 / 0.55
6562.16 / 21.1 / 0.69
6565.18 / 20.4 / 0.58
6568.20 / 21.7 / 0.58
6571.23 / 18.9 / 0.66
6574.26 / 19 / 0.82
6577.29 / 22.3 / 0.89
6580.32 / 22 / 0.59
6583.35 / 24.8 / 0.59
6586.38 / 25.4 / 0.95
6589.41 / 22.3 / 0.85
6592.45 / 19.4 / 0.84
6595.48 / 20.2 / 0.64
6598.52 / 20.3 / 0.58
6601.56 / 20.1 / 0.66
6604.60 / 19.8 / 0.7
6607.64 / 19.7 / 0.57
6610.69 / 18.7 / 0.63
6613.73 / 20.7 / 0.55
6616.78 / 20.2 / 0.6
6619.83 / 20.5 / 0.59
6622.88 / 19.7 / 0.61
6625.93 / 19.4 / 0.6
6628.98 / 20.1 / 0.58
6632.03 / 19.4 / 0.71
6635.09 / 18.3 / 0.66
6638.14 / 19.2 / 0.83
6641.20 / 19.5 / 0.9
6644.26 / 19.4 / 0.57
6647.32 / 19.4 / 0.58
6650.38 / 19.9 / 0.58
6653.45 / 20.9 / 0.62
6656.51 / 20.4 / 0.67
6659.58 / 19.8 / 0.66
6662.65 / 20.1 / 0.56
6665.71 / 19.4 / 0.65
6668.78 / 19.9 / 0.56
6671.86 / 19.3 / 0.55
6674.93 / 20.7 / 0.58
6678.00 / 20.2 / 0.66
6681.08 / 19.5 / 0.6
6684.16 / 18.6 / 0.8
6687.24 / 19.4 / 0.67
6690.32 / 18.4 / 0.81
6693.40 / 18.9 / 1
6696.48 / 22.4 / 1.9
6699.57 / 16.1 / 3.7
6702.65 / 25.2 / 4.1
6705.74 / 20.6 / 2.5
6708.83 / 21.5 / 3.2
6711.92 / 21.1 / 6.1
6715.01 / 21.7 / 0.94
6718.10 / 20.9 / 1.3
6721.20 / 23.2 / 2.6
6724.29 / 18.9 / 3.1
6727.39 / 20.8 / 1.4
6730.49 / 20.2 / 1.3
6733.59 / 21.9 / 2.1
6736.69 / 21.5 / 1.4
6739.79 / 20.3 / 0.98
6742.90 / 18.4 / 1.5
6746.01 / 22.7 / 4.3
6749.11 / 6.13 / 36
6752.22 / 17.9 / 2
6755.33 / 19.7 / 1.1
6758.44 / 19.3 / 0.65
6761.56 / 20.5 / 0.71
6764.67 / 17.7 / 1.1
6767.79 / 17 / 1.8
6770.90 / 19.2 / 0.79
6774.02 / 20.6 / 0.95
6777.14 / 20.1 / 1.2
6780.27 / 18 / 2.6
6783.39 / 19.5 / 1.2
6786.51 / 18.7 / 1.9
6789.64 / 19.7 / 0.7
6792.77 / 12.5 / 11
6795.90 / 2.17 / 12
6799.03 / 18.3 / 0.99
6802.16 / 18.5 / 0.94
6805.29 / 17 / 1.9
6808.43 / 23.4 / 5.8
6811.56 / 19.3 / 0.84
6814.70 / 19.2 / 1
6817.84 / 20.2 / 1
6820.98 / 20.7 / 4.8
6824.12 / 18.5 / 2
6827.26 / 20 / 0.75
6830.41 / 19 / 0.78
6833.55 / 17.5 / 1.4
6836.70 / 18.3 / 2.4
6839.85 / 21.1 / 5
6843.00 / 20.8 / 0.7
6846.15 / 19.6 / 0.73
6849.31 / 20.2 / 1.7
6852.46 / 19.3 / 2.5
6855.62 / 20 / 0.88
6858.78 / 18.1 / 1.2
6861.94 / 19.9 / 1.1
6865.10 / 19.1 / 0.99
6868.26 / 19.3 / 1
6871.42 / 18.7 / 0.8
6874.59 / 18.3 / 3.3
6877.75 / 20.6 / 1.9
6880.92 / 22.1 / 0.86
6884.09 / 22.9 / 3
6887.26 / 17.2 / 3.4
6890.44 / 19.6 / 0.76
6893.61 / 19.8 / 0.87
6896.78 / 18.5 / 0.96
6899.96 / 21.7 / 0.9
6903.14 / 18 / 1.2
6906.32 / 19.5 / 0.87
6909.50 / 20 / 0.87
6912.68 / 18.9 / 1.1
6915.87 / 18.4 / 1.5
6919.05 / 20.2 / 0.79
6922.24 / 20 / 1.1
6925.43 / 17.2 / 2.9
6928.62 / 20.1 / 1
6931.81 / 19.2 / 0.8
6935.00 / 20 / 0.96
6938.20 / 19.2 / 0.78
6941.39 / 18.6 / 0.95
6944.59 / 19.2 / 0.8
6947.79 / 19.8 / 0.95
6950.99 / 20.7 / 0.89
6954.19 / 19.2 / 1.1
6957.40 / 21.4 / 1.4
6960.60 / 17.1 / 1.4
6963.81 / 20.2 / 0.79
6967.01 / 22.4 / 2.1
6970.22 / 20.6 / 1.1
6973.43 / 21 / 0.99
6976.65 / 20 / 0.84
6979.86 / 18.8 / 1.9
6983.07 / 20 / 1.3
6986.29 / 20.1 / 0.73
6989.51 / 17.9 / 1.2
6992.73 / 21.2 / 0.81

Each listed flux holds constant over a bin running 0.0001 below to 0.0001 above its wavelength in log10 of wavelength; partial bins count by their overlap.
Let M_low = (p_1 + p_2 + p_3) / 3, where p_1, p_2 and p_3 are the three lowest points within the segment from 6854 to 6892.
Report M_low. 17.9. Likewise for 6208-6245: 18.3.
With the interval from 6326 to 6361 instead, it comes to 19.1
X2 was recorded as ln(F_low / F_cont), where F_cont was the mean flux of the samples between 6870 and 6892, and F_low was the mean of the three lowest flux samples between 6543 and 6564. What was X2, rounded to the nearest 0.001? 0.004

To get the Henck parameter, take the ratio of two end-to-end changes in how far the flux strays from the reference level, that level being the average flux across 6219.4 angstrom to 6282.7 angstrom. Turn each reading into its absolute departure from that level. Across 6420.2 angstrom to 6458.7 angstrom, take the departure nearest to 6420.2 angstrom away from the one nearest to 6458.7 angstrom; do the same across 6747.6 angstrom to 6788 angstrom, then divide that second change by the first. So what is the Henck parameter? -10.5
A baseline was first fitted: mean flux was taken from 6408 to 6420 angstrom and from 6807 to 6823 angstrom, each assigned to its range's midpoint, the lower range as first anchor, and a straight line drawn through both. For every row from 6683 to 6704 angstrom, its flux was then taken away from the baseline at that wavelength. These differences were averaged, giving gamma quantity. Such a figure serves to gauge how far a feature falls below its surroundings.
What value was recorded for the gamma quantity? 0.5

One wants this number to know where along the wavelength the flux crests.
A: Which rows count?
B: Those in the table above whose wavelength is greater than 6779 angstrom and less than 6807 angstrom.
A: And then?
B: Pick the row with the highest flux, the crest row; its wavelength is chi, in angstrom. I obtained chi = 6789.64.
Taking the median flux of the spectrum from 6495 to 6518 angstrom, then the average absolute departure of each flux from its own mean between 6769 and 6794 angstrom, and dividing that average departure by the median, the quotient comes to 0.083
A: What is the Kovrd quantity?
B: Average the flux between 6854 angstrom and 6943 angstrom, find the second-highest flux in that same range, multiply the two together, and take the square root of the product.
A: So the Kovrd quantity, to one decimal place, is 20.7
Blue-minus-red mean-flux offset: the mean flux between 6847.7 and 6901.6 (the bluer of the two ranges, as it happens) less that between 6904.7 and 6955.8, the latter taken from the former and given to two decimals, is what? 0.34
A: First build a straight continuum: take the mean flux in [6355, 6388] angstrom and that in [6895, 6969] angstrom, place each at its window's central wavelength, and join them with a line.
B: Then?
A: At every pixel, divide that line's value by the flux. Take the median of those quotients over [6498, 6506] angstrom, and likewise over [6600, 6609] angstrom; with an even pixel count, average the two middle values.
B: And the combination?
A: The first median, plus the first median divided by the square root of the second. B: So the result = 2.04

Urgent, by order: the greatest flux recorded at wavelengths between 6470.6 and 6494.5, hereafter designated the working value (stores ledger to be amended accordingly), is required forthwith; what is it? 20.3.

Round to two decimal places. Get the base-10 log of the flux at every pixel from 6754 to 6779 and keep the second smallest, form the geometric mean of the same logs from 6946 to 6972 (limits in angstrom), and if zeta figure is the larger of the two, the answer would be 1.30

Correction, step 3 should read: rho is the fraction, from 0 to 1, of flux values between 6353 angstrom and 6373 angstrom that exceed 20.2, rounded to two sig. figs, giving 0.43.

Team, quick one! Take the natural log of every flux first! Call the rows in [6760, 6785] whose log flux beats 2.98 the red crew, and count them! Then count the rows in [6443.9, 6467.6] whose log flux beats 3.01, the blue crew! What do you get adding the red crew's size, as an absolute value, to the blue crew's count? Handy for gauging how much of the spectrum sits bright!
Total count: 10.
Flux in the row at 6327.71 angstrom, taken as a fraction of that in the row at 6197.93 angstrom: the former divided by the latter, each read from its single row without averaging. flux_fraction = 1.11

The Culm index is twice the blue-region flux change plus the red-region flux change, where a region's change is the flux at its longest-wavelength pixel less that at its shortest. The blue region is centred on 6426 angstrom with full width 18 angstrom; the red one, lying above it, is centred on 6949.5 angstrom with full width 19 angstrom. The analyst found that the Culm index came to 3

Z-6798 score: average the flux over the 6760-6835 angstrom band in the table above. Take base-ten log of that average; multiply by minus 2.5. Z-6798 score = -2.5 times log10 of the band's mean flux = -3.15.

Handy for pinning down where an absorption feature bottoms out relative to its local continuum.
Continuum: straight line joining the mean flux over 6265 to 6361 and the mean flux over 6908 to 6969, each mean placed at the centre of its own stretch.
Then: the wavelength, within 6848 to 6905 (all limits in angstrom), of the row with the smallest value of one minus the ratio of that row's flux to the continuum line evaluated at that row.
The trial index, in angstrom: 6884.09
